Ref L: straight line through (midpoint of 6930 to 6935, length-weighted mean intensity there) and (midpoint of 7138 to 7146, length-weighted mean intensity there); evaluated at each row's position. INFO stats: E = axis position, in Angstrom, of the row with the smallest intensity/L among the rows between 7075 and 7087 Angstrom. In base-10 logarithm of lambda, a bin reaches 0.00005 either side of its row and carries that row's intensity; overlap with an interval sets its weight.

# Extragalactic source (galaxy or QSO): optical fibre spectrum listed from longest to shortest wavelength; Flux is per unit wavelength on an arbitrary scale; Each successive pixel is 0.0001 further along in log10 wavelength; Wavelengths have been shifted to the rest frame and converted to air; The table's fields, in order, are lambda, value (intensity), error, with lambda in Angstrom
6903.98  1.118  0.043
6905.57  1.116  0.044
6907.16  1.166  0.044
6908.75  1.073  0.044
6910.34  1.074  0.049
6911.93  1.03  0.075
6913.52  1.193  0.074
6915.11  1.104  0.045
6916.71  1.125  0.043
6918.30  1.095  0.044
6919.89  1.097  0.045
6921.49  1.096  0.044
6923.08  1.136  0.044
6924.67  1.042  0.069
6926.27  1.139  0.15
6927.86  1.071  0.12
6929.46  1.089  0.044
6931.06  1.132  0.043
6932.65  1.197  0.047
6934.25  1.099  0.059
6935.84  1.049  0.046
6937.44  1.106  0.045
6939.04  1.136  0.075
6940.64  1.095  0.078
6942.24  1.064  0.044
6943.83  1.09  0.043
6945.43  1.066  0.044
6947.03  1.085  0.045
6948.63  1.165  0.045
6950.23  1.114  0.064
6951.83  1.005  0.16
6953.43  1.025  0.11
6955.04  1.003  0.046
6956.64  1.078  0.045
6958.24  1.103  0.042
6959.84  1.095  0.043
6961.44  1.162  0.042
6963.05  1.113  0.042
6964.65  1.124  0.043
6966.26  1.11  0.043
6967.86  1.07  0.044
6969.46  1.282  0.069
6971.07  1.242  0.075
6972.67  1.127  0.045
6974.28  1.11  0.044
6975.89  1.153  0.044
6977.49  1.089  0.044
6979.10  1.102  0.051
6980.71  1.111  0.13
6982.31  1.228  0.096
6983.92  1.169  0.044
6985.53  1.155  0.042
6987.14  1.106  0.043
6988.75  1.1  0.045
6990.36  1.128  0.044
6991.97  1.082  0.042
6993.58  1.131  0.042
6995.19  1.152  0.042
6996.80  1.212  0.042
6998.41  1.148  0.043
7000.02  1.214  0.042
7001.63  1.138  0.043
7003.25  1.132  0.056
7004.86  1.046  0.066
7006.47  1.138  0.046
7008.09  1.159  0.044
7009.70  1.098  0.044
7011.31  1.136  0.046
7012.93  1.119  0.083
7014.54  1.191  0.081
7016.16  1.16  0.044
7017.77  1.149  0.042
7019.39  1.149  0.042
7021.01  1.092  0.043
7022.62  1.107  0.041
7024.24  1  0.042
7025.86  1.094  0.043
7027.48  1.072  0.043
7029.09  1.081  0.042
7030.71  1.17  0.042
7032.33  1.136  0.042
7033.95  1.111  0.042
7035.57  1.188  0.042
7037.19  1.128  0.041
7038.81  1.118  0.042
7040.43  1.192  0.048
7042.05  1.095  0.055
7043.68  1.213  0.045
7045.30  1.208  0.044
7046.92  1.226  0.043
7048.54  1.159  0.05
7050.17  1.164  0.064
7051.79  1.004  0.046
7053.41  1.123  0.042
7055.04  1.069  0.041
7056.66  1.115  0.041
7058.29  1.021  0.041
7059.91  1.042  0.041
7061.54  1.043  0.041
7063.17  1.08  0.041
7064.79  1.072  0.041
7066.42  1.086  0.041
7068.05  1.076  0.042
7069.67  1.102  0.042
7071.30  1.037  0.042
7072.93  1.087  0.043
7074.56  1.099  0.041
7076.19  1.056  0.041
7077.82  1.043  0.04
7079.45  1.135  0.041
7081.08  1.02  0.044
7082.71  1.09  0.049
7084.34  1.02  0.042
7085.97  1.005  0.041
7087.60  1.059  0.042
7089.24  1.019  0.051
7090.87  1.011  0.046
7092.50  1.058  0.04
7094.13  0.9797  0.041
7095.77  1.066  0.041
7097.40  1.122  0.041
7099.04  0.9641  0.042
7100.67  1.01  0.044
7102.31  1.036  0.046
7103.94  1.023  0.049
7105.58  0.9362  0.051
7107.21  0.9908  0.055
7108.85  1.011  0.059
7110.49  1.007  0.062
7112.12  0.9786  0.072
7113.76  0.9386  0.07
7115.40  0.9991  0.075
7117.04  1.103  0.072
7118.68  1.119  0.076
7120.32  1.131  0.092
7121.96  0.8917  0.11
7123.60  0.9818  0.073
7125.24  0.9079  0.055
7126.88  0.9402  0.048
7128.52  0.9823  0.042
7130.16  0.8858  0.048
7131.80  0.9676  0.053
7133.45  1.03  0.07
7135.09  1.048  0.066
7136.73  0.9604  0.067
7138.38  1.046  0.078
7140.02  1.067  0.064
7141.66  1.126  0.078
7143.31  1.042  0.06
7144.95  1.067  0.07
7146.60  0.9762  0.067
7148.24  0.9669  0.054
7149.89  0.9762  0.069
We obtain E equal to 7085.97 Angstrom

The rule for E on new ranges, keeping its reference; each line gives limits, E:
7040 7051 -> 7042.05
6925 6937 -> 6935.84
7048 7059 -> 7051.79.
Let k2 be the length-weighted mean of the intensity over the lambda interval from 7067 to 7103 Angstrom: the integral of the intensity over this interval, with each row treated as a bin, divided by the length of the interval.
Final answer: 1.05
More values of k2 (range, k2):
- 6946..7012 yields 1.13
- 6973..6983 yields 1.13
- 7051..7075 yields 1.07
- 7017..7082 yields 1.10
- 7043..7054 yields 1.16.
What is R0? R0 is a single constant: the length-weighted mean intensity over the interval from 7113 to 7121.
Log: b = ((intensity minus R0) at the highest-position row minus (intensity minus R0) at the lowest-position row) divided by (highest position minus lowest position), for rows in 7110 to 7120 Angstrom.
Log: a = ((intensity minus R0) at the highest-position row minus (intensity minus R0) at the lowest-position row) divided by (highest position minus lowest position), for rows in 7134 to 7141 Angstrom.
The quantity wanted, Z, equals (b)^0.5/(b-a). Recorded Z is 12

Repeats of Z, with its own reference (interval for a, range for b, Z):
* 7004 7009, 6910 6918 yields -3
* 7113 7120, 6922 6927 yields -1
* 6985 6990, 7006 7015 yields 3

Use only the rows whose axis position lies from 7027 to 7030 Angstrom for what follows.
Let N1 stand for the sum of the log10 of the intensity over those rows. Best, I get 0.06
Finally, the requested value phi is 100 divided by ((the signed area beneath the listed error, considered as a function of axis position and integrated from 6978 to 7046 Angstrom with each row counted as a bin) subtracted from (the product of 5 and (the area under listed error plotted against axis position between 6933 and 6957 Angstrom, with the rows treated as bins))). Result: 24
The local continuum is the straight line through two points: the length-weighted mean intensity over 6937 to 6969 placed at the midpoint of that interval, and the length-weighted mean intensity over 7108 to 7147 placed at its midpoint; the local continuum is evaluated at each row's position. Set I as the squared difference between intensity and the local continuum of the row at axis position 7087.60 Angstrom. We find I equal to 0.0010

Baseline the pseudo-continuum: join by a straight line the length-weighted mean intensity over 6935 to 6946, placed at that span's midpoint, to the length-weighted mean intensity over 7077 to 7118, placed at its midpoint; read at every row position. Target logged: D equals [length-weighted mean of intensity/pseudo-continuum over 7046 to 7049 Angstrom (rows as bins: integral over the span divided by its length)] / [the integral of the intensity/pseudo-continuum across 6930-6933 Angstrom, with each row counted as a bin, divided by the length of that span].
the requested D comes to 1.08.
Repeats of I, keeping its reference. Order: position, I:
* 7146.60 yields 0.0006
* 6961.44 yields 0.0054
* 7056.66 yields 0.0052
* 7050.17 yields 0.0140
